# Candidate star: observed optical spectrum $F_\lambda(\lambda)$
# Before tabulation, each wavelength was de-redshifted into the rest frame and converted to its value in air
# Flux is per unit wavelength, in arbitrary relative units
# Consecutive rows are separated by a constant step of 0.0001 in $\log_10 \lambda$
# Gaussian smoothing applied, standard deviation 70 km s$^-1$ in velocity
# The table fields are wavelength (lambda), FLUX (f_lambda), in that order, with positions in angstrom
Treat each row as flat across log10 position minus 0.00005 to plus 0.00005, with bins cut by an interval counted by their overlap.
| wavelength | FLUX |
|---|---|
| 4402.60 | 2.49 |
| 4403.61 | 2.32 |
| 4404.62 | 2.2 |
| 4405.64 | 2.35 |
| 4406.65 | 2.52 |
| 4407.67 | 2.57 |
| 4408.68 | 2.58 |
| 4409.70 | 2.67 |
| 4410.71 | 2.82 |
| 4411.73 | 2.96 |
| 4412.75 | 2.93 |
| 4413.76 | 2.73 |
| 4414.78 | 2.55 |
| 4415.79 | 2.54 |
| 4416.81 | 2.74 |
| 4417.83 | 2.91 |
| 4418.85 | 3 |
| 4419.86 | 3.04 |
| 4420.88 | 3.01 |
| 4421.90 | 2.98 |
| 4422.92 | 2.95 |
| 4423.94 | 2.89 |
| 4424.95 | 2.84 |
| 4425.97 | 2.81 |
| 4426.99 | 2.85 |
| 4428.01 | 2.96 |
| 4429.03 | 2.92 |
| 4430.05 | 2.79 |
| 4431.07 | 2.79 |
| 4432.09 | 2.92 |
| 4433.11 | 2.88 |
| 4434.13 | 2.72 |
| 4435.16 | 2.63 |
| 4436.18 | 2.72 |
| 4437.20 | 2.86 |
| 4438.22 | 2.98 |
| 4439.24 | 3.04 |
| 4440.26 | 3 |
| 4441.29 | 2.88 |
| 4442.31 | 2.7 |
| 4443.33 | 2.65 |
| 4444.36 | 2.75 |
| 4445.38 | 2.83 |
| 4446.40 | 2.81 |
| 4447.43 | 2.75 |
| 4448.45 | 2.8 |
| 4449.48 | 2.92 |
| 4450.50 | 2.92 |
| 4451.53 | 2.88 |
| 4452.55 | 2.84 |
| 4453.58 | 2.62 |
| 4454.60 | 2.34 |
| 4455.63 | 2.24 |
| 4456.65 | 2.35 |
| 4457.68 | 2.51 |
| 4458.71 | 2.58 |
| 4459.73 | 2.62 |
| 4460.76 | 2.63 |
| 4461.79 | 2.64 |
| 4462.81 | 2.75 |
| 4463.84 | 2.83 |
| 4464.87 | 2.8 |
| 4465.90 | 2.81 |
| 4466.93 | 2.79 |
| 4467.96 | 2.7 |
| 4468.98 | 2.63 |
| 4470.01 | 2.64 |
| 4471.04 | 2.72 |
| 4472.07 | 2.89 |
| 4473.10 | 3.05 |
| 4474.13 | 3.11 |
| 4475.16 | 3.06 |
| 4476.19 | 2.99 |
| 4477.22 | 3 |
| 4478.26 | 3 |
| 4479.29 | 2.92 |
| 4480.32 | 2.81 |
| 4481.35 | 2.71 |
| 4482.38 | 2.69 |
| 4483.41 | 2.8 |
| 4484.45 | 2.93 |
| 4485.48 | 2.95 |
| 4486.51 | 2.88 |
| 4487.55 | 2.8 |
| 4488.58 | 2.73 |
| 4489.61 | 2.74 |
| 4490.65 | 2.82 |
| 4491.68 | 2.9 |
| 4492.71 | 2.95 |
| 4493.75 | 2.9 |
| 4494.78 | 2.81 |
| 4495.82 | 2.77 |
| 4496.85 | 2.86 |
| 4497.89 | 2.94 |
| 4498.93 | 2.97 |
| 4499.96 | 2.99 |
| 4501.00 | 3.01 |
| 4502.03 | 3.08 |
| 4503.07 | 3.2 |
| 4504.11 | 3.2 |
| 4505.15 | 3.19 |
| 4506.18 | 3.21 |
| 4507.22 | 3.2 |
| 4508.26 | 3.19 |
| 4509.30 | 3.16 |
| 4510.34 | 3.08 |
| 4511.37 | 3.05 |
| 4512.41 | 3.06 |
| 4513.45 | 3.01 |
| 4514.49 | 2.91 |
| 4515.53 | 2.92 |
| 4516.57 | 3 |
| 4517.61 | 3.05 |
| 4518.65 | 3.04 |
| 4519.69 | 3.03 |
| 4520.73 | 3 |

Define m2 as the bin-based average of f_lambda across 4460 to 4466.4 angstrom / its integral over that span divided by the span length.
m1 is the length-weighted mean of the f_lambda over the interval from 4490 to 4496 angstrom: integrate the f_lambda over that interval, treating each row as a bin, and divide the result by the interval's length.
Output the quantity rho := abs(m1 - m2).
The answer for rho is 0.12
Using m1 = 2.86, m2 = 2.74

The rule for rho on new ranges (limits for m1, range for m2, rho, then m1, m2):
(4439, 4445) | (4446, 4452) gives 0.02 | 2.83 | 2.84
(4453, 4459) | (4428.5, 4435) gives 0.39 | 2.44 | 2.82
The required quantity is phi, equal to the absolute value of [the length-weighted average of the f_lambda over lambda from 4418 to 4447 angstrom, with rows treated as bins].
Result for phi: 2.86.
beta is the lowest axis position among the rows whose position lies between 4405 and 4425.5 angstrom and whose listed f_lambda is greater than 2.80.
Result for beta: 4410.71 angstrom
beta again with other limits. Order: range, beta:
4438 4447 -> 4438.22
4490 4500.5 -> 4490.65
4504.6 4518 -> 4505.15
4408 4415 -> 4410.71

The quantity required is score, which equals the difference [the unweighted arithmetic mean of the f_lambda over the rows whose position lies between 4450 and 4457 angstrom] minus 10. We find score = -7.40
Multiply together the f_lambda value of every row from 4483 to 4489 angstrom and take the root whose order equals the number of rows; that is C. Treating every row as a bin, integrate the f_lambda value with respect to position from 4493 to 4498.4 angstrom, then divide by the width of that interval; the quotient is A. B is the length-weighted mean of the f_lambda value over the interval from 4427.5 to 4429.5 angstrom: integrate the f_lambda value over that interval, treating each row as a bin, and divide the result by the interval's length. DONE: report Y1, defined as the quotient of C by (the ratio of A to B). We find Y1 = 2.93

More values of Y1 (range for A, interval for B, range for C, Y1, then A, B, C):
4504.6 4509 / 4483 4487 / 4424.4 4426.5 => 2.56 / 3.19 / 2.89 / 2.82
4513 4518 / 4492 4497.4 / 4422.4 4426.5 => 2.76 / 2.98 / 2.86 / 2.87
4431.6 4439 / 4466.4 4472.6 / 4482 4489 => 2.73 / 2.82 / 2.73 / 2.82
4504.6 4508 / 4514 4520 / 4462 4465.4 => 2.61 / 3.20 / 2.99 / 2.79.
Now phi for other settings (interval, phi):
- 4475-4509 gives 2.95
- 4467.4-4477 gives 2.87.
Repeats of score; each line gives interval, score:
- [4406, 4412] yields -7.31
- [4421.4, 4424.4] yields -7.06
